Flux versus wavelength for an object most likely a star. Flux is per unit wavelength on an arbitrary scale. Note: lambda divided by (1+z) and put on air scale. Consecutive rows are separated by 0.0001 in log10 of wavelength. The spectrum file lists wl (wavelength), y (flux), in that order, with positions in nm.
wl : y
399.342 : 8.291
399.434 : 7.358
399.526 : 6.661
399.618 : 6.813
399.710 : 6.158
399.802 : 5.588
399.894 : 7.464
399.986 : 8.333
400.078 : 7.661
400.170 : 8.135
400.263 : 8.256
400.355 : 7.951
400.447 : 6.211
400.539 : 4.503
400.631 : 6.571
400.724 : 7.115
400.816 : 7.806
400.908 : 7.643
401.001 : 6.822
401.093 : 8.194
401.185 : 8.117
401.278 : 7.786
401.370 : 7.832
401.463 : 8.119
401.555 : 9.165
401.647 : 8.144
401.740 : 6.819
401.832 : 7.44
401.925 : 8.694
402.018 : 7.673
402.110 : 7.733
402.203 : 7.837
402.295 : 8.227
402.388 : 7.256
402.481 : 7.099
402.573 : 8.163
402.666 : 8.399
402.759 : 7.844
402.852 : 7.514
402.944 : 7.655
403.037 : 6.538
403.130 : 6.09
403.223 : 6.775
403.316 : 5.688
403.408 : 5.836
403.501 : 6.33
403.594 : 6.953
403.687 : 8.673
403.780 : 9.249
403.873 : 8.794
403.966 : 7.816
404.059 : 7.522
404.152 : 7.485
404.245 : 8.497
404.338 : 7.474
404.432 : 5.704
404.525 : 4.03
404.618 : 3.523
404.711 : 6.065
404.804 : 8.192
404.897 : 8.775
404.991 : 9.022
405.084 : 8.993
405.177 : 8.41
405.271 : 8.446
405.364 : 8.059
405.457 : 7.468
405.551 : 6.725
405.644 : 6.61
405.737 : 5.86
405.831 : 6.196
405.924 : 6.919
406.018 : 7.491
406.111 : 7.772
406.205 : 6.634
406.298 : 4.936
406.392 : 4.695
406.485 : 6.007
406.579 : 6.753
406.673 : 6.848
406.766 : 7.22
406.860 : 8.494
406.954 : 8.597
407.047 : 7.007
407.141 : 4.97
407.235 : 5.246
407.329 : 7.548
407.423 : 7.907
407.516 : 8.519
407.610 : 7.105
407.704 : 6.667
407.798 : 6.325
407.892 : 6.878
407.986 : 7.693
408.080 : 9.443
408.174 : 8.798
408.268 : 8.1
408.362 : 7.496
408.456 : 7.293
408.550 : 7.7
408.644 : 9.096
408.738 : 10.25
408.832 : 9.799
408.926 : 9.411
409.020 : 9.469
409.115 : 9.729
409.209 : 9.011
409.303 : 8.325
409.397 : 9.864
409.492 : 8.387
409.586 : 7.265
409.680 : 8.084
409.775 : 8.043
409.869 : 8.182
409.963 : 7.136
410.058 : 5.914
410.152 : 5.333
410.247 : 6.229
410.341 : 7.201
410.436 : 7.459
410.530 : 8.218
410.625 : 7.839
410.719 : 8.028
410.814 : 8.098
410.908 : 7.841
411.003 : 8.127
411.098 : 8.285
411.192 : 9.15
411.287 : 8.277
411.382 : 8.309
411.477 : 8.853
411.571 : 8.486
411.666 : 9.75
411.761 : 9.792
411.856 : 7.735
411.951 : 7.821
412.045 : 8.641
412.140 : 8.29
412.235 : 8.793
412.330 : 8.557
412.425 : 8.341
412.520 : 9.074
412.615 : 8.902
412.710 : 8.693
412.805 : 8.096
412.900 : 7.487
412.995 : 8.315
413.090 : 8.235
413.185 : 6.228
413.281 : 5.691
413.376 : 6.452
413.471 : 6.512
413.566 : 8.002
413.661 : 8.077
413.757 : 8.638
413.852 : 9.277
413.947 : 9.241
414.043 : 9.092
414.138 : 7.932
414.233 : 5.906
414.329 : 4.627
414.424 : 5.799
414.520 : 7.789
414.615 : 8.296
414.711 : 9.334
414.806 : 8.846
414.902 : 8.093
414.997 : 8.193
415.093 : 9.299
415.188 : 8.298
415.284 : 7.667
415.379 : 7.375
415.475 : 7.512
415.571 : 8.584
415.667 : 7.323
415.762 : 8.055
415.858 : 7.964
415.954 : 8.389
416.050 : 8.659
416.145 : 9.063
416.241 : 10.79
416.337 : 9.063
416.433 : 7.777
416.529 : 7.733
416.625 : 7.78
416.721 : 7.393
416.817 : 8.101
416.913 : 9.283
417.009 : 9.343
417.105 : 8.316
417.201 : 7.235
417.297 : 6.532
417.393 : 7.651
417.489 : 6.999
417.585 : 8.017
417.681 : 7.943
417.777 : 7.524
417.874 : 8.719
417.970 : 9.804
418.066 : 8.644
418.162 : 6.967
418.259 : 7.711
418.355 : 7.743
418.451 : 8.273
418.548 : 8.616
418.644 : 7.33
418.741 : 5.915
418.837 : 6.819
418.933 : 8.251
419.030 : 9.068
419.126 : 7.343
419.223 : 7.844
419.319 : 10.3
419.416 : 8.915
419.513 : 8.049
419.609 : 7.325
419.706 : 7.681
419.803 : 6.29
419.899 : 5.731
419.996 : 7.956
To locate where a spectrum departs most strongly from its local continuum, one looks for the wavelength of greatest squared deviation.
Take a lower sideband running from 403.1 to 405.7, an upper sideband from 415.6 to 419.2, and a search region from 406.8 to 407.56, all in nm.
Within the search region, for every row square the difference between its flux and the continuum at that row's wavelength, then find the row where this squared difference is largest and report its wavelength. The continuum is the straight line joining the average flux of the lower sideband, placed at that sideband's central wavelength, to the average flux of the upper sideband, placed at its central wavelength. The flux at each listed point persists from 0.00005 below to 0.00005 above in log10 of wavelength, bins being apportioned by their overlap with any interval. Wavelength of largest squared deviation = 407.141 nm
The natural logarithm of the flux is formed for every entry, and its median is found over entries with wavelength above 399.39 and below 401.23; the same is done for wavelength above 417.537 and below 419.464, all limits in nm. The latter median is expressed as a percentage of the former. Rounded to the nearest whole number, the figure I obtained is 104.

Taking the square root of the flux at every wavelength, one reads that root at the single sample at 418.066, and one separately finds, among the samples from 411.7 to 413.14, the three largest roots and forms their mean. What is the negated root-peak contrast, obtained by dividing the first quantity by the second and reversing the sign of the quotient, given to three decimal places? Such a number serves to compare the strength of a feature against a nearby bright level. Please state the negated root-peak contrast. -0.967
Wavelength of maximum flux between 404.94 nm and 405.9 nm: 404.991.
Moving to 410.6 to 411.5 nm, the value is 411.192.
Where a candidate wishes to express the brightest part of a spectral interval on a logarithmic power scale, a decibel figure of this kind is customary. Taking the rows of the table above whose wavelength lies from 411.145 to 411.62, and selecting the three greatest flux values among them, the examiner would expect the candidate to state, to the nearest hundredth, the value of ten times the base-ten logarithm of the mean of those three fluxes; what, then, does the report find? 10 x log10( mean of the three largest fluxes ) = 9.46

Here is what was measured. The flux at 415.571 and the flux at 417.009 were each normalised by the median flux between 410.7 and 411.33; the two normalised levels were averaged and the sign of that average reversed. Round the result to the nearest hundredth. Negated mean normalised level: -1.10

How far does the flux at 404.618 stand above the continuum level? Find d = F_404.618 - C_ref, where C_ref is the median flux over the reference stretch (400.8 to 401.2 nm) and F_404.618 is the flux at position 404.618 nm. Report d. -4.3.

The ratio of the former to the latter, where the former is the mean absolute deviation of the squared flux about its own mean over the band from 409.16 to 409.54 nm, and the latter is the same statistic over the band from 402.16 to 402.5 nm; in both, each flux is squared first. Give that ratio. 1.5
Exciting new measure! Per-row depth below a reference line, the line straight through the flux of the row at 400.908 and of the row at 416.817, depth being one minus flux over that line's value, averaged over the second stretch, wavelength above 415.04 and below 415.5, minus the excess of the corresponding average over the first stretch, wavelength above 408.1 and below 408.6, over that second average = 0.01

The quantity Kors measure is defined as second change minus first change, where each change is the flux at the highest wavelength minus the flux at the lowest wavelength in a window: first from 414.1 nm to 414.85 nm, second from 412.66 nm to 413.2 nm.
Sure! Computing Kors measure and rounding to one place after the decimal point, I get -3.4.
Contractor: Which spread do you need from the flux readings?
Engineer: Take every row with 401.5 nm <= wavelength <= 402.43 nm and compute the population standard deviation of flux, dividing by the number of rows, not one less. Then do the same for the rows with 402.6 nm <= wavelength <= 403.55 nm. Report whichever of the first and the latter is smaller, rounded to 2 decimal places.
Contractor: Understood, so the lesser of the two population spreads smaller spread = 0.65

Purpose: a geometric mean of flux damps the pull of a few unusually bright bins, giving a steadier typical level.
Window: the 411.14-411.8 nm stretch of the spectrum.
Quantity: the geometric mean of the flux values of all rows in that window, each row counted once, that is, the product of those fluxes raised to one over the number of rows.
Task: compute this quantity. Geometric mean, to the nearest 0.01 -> 8.93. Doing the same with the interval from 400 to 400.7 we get 6.91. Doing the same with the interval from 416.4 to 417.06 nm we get 8.17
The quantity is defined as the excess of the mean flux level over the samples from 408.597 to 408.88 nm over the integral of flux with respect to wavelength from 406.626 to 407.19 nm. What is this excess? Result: 5.7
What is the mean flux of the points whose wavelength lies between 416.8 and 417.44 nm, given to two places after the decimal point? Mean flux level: 8.07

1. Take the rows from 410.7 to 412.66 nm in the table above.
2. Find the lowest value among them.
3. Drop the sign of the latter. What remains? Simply 7.7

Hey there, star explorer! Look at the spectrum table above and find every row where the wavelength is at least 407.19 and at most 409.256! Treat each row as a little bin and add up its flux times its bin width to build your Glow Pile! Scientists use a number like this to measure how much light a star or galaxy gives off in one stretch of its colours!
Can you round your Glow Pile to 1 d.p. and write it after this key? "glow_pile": 16.9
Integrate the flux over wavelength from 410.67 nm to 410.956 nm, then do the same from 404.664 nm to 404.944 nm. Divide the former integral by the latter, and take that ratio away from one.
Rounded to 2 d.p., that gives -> -0.06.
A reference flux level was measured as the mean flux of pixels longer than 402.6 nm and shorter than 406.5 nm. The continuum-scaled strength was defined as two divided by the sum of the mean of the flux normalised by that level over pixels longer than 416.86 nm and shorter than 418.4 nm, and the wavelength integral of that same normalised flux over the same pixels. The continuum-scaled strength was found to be 0.696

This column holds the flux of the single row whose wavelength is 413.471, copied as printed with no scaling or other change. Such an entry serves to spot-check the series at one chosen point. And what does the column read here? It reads 6.512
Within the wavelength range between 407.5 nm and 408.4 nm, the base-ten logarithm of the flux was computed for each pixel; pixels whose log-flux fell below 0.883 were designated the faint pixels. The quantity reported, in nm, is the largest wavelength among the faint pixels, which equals 408.362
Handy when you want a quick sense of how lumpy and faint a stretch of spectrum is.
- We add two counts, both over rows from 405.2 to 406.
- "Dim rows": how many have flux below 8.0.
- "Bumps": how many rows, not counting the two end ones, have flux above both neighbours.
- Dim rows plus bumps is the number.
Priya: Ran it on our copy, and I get 6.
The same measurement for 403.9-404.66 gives 8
